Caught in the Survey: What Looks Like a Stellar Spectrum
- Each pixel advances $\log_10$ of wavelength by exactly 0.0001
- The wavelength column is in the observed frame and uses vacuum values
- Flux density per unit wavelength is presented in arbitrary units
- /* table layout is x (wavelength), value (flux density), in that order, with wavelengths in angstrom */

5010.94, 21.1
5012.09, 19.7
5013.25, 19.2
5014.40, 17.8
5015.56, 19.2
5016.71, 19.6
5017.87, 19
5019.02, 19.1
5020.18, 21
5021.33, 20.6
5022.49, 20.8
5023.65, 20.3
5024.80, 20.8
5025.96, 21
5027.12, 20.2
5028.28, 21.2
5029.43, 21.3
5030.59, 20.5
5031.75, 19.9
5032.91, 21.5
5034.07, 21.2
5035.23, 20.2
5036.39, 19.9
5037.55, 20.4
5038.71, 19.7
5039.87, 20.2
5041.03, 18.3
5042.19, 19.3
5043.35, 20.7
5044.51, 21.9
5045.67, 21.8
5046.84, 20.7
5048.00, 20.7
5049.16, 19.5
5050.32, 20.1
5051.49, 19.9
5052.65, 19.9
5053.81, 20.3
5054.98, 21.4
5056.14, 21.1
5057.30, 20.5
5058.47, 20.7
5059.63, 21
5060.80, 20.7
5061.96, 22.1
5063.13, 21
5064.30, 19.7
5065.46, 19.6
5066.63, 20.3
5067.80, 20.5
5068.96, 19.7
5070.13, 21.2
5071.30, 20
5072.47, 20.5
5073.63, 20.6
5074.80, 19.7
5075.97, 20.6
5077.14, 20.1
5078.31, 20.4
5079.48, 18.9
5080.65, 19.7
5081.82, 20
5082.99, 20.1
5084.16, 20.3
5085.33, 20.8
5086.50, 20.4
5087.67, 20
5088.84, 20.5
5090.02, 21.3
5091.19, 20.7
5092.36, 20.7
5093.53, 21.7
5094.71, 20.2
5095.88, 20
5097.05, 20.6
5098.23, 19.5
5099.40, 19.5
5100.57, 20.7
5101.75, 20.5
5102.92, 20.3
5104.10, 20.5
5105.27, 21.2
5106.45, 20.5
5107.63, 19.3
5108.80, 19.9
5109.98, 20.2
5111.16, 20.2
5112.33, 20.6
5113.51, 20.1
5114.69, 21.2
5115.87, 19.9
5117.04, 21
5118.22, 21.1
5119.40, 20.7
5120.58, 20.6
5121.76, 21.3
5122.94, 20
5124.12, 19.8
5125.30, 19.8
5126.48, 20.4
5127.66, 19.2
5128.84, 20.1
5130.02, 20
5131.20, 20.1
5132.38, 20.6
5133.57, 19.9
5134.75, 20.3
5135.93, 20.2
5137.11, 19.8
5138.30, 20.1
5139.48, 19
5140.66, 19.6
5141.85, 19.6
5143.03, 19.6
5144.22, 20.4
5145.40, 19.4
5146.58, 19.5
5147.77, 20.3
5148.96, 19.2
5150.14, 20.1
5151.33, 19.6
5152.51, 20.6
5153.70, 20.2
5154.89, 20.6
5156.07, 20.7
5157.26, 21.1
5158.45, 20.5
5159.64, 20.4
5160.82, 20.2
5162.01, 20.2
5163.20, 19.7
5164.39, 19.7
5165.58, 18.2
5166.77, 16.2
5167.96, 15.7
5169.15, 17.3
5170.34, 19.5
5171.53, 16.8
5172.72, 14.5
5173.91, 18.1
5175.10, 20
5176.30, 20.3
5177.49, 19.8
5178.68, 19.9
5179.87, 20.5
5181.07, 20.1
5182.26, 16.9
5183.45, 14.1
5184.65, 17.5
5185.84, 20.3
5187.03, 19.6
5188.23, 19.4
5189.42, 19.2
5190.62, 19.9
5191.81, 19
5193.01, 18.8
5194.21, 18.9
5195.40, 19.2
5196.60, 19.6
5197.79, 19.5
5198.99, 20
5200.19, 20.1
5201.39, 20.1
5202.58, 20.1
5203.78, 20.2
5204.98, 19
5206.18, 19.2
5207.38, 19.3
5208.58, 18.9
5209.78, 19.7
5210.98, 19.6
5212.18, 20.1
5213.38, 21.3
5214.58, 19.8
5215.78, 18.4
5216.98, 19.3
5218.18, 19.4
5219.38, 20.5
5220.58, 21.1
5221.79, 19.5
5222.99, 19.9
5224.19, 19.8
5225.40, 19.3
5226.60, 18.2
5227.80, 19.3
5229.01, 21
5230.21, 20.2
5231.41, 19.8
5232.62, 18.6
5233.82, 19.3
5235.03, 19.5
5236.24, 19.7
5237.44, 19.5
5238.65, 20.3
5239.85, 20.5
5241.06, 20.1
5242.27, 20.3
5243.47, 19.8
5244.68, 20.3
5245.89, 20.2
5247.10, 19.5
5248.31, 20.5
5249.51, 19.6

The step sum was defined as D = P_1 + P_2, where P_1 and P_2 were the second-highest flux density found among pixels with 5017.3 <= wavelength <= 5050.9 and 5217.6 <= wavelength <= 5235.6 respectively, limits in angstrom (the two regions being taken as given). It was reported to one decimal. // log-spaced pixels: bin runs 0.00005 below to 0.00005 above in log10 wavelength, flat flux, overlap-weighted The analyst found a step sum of 42.8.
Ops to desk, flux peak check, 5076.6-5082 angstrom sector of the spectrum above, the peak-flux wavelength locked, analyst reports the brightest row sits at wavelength 5078.31 angstrom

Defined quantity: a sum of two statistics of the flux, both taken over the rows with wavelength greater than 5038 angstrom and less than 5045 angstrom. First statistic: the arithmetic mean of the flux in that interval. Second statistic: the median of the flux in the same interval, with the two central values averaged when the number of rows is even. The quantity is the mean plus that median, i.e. 40.0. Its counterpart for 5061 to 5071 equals 40.9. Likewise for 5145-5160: 40.5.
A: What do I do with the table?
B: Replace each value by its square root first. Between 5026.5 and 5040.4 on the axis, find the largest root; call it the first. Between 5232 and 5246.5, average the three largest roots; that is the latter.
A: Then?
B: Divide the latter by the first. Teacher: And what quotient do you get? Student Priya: 0.97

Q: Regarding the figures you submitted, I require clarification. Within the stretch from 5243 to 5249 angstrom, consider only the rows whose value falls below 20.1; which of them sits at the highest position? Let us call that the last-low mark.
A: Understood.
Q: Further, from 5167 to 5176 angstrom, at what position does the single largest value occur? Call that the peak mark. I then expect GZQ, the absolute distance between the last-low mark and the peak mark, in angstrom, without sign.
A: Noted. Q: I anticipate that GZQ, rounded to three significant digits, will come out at 72.0 angstrom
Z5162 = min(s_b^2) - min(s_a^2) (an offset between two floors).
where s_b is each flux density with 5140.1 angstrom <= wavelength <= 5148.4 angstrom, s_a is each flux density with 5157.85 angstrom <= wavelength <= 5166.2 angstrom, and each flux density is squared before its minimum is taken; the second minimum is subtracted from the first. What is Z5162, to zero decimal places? 45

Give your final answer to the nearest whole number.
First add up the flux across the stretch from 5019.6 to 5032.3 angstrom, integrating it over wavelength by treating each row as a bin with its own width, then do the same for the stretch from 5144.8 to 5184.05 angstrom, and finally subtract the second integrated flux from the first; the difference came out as -486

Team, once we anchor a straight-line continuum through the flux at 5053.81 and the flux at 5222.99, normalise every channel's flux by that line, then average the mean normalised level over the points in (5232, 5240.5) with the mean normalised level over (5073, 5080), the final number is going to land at 0.989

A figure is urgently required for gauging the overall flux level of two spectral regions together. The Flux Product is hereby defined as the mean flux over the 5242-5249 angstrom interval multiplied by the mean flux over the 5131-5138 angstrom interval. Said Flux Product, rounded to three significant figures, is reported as 405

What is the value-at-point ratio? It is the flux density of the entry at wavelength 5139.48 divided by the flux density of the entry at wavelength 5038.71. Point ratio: 0.964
